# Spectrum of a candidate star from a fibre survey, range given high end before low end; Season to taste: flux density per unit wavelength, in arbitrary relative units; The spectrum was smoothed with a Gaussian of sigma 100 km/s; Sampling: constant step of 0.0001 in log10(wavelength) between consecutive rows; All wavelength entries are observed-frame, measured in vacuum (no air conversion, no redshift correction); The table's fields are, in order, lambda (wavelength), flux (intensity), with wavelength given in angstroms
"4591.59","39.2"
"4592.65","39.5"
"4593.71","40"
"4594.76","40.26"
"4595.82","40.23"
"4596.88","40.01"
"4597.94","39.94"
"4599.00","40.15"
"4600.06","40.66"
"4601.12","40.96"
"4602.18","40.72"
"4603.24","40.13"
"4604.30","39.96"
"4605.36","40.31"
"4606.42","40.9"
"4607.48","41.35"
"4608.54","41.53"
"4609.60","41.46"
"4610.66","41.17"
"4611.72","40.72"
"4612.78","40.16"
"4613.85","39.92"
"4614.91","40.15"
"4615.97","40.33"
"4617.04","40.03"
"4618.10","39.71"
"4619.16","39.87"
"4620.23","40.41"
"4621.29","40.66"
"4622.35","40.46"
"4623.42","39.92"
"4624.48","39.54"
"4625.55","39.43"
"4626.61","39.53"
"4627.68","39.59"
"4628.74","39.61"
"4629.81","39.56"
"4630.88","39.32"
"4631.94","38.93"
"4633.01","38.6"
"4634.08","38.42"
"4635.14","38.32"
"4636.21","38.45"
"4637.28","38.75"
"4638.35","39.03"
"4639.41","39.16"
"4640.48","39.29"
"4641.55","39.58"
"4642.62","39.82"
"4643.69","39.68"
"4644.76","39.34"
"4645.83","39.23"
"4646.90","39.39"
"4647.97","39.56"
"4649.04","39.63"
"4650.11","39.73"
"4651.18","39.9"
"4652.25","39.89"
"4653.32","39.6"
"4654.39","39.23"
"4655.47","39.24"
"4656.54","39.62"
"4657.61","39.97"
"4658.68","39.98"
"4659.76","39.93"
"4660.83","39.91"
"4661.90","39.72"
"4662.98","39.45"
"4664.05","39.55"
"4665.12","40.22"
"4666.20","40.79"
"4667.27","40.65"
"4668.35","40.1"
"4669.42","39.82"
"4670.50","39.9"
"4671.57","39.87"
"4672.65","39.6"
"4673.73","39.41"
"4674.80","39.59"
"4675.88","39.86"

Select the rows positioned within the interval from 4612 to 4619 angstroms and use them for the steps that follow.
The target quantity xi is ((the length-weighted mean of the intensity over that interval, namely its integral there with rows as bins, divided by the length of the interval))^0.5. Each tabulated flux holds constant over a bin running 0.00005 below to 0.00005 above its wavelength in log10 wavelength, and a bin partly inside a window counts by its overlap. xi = 6.33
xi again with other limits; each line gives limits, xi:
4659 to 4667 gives 6.32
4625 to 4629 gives 6.29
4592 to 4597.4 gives 6.32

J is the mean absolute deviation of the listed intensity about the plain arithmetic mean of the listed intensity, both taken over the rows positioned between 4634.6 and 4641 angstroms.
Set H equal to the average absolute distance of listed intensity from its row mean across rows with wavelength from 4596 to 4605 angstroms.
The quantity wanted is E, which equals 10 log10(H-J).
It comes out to -17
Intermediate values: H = 0.35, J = 0.33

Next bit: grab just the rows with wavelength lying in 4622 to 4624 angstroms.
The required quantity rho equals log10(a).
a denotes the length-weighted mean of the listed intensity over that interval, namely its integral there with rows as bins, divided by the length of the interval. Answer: 1.60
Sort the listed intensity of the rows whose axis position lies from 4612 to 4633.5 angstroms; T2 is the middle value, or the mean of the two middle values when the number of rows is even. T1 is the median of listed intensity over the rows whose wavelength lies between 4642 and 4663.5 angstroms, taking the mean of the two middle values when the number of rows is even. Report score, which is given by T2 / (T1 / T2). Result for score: 39.9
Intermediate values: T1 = 39.7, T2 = 39.8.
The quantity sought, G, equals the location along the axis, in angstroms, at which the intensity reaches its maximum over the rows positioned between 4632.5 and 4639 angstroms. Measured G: 4638.35 angstroms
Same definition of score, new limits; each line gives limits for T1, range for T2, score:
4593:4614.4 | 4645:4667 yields 39.1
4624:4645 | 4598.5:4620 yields 41.3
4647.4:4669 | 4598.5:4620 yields 40.8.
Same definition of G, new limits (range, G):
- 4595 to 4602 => 4601.12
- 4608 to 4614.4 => 4608.54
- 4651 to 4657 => 4651.18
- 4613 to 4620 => 4615.97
